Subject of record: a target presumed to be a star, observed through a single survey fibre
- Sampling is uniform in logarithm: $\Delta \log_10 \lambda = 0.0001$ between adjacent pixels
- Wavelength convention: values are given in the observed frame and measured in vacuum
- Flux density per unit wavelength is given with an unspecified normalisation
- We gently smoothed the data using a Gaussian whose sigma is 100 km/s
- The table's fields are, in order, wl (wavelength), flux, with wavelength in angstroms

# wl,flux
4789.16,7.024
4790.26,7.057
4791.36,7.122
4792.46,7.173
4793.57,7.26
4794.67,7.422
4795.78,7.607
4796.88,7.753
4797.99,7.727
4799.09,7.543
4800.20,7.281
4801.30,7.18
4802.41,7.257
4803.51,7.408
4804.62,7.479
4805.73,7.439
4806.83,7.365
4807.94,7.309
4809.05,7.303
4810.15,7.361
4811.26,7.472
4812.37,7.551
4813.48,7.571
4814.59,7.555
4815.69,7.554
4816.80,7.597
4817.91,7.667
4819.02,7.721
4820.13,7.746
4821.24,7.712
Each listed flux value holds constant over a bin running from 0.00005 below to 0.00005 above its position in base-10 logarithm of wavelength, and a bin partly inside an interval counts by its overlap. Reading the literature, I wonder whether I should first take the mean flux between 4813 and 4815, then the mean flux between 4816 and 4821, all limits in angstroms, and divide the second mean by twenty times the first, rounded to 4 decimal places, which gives 0.0508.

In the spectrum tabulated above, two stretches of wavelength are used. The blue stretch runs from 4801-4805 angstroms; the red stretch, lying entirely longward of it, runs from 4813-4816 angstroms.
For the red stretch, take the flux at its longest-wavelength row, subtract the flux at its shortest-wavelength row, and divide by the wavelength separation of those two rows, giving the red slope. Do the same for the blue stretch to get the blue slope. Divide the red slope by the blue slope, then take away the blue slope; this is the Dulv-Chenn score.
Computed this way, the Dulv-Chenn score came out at -0.18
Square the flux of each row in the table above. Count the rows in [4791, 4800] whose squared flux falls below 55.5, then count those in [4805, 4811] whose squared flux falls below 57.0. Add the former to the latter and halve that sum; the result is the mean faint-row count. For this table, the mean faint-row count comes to 4.5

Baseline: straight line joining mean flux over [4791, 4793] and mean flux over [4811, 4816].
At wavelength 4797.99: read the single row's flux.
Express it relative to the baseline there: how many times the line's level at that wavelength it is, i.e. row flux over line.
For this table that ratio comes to 1.06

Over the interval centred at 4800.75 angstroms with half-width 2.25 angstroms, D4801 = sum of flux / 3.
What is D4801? 9.8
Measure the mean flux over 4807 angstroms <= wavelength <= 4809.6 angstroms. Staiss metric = 7.31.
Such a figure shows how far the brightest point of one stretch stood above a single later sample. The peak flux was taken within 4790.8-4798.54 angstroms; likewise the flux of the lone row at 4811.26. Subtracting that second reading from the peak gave 0.28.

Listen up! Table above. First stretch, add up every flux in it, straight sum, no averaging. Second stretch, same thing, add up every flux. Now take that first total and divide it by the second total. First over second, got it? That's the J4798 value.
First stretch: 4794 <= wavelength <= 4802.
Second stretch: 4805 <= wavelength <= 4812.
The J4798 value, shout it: 1.2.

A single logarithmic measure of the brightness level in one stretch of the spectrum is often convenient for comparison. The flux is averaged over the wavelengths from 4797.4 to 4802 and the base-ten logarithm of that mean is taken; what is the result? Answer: 0.871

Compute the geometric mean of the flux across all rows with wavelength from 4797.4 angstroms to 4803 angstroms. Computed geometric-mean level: 7.39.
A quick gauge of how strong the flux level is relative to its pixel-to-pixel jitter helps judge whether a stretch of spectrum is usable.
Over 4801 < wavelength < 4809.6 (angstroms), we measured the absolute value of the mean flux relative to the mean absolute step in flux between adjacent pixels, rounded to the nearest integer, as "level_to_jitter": 108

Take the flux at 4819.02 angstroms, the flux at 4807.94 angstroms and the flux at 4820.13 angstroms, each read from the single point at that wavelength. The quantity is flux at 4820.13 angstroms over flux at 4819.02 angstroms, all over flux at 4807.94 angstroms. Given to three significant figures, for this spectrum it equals 0.137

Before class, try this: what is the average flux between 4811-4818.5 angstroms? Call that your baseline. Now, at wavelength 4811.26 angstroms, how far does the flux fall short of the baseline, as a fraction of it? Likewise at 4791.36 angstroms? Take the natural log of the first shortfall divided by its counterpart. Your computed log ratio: -1.5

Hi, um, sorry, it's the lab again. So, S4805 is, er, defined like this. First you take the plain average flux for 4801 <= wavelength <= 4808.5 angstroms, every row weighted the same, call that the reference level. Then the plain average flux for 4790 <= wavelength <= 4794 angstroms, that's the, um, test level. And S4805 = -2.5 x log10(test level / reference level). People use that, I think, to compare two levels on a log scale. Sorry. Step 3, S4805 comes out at 0.029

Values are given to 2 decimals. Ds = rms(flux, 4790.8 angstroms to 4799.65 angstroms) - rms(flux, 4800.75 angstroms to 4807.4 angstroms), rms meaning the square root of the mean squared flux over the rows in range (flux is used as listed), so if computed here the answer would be 0.10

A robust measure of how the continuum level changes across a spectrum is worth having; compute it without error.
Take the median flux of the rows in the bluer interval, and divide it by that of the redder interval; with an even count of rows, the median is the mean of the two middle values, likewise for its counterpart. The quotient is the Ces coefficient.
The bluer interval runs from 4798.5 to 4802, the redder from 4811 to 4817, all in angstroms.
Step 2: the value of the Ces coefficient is 0.96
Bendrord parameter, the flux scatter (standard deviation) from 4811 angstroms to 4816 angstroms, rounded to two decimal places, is 0.04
